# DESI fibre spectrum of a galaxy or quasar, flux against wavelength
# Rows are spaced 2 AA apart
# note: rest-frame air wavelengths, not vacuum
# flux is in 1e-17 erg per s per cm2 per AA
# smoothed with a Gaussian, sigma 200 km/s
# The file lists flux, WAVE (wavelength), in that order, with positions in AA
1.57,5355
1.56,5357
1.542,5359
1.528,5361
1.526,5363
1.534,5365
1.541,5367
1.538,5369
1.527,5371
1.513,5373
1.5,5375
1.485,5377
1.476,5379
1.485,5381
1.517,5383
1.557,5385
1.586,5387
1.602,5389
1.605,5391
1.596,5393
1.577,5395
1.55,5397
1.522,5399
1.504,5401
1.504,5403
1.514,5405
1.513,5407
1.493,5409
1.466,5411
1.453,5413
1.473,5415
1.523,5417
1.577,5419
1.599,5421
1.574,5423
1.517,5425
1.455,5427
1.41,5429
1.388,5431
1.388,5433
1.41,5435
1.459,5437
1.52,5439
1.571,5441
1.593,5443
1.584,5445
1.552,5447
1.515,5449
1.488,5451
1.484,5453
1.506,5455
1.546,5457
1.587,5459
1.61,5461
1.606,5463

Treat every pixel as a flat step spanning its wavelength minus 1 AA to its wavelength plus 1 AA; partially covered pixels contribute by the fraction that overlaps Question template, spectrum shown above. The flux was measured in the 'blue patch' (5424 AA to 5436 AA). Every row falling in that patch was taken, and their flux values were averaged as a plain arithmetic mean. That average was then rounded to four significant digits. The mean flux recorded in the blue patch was 1.428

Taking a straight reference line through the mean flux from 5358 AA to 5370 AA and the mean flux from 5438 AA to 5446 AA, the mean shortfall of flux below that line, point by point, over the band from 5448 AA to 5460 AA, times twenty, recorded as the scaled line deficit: 1.0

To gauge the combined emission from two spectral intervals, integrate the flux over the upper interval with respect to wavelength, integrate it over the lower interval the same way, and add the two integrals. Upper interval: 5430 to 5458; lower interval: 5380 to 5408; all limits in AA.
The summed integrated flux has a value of 85.3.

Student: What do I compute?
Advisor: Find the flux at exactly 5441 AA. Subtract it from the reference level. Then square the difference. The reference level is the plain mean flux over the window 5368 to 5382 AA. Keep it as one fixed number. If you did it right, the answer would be 0.0046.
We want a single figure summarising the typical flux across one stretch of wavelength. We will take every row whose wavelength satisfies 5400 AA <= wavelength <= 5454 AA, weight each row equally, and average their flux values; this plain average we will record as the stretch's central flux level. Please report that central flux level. 1.50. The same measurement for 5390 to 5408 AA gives 1.54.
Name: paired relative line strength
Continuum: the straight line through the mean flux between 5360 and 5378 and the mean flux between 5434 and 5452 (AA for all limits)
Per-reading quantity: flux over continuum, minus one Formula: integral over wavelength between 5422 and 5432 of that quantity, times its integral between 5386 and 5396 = -0.16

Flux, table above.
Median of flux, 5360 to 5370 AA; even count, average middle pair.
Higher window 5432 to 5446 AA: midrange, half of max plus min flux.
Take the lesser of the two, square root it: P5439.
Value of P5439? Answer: 1.22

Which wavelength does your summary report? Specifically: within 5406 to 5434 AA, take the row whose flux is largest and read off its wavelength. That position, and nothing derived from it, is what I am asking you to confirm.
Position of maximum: 5421 AA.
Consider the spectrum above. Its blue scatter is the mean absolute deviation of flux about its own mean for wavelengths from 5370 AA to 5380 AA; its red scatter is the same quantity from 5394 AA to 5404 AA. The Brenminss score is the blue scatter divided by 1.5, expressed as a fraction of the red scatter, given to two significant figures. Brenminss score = 0.41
